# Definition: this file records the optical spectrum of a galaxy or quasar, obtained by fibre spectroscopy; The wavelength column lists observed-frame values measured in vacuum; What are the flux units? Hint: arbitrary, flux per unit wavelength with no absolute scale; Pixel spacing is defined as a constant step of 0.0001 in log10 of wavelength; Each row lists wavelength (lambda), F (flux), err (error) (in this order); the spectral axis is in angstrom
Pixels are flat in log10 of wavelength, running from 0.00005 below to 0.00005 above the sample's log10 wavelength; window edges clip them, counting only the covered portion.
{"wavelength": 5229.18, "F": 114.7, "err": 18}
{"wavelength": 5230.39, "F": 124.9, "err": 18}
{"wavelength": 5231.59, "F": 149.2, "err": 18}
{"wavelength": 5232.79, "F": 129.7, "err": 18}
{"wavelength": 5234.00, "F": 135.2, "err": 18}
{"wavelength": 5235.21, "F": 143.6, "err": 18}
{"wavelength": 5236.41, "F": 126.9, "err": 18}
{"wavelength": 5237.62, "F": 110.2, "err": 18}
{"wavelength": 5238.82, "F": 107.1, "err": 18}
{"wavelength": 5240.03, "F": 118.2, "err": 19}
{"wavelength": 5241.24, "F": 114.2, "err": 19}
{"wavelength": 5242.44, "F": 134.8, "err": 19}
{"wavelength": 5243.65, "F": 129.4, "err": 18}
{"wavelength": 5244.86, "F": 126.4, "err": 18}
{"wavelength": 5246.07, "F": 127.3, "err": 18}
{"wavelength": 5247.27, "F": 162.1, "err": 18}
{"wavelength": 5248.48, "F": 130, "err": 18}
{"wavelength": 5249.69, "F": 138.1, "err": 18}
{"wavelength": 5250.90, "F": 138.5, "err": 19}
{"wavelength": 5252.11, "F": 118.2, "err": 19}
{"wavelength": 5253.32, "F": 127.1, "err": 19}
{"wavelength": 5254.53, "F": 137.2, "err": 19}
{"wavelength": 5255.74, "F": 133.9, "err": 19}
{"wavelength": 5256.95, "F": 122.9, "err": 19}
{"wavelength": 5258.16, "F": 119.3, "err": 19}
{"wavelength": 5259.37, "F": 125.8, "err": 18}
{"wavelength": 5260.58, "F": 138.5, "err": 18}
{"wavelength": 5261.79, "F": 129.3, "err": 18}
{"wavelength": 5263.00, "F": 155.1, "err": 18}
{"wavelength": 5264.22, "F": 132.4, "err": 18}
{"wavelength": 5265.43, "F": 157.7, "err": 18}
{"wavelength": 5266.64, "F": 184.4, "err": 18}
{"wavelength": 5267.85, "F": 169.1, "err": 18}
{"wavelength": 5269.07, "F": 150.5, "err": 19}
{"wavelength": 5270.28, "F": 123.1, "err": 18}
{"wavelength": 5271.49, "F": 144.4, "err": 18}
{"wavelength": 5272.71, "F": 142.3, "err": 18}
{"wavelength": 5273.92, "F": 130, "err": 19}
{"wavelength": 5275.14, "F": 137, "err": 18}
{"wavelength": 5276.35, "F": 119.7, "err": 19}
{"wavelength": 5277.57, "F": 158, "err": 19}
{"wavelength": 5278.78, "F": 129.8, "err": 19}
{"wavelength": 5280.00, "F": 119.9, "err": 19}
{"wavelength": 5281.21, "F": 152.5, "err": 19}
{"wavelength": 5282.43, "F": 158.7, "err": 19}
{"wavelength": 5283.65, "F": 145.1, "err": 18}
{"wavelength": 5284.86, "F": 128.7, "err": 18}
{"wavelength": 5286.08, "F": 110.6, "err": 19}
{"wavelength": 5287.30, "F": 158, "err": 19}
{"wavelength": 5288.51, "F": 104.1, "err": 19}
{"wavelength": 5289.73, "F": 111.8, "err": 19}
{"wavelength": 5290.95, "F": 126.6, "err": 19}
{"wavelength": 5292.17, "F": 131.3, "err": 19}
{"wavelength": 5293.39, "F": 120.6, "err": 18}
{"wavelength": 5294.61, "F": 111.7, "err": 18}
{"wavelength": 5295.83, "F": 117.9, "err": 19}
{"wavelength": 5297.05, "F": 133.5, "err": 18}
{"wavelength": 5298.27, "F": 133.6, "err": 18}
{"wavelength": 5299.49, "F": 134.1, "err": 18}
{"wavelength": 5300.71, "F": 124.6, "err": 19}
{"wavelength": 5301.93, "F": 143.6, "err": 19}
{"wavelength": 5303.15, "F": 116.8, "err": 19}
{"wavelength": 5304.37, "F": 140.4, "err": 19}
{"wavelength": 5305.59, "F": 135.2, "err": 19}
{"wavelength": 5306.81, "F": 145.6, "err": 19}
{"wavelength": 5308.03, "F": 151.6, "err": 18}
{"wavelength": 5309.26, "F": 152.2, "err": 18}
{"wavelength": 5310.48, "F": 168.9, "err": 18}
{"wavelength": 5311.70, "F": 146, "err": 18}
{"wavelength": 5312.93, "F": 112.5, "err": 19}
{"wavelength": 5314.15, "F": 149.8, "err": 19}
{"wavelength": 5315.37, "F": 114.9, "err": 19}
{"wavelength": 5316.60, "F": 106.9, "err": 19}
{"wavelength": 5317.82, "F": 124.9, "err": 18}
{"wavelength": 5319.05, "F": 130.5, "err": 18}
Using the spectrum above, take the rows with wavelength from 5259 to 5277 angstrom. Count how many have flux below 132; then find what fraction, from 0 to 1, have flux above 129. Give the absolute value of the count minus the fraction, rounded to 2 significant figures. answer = 4.2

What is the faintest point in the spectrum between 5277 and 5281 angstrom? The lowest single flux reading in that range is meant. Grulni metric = 119.9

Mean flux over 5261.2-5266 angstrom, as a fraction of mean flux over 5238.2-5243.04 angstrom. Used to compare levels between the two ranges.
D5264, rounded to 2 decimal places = 1.21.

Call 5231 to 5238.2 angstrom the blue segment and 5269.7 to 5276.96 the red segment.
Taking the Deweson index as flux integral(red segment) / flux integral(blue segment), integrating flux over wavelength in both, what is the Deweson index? 1.01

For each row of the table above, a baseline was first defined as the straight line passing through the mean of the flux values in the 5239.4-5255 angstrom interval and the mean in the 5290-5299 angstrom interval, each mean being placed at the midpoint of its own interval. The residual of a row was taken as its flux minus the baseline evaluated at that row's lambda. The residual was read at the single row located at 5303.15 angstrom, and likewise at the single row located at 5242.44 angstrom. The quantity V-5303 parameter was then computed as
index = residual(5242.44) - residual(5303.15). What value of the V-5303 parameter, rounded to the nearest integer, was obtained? 10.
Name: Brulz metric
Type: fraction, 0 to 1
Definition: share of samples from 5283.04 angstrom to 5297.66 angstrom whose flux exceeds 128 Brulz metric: 0.4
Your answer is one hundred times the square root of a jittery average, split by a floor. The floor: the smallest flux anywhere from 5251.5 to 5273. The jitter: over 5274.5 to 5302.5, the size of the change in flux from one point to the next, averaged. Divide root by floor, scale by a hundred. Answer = 3.51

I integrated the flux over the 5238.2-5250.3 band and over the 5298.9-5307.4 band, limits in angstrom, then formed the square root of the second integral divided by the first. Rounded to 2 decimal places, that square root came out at 0.86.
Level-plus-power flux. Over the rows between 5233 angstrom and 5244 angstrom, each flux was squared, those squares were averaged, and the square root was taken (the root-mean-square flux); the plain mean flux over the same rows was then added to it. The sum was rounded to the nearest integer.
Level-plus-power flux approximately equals 249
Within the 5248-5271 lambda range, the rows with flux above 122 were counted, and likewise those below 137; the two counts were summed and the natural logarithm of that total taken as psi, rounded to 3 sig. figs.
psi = 3.30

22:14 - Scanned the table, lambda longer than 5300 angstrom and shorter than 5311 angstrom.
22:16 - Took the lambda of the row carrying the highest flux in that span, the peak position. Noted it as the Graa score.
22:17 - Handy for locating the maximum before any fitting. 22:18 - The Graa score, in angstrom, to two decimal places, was 5310.48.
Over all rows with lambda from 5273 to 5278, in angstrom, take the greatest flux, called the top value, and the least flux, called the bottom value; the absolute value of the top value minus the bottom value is 38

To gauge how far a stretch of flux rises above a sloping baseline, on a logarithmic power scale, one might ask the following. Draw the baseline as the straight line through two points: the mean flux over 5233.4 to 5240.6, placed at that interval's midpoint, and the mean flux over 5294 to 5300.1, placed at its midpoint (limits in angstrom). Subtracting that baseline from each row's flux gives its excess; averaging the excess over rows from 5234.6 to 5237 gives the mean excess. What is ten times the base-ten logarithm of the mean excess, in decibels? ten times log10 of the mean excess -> 10.7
